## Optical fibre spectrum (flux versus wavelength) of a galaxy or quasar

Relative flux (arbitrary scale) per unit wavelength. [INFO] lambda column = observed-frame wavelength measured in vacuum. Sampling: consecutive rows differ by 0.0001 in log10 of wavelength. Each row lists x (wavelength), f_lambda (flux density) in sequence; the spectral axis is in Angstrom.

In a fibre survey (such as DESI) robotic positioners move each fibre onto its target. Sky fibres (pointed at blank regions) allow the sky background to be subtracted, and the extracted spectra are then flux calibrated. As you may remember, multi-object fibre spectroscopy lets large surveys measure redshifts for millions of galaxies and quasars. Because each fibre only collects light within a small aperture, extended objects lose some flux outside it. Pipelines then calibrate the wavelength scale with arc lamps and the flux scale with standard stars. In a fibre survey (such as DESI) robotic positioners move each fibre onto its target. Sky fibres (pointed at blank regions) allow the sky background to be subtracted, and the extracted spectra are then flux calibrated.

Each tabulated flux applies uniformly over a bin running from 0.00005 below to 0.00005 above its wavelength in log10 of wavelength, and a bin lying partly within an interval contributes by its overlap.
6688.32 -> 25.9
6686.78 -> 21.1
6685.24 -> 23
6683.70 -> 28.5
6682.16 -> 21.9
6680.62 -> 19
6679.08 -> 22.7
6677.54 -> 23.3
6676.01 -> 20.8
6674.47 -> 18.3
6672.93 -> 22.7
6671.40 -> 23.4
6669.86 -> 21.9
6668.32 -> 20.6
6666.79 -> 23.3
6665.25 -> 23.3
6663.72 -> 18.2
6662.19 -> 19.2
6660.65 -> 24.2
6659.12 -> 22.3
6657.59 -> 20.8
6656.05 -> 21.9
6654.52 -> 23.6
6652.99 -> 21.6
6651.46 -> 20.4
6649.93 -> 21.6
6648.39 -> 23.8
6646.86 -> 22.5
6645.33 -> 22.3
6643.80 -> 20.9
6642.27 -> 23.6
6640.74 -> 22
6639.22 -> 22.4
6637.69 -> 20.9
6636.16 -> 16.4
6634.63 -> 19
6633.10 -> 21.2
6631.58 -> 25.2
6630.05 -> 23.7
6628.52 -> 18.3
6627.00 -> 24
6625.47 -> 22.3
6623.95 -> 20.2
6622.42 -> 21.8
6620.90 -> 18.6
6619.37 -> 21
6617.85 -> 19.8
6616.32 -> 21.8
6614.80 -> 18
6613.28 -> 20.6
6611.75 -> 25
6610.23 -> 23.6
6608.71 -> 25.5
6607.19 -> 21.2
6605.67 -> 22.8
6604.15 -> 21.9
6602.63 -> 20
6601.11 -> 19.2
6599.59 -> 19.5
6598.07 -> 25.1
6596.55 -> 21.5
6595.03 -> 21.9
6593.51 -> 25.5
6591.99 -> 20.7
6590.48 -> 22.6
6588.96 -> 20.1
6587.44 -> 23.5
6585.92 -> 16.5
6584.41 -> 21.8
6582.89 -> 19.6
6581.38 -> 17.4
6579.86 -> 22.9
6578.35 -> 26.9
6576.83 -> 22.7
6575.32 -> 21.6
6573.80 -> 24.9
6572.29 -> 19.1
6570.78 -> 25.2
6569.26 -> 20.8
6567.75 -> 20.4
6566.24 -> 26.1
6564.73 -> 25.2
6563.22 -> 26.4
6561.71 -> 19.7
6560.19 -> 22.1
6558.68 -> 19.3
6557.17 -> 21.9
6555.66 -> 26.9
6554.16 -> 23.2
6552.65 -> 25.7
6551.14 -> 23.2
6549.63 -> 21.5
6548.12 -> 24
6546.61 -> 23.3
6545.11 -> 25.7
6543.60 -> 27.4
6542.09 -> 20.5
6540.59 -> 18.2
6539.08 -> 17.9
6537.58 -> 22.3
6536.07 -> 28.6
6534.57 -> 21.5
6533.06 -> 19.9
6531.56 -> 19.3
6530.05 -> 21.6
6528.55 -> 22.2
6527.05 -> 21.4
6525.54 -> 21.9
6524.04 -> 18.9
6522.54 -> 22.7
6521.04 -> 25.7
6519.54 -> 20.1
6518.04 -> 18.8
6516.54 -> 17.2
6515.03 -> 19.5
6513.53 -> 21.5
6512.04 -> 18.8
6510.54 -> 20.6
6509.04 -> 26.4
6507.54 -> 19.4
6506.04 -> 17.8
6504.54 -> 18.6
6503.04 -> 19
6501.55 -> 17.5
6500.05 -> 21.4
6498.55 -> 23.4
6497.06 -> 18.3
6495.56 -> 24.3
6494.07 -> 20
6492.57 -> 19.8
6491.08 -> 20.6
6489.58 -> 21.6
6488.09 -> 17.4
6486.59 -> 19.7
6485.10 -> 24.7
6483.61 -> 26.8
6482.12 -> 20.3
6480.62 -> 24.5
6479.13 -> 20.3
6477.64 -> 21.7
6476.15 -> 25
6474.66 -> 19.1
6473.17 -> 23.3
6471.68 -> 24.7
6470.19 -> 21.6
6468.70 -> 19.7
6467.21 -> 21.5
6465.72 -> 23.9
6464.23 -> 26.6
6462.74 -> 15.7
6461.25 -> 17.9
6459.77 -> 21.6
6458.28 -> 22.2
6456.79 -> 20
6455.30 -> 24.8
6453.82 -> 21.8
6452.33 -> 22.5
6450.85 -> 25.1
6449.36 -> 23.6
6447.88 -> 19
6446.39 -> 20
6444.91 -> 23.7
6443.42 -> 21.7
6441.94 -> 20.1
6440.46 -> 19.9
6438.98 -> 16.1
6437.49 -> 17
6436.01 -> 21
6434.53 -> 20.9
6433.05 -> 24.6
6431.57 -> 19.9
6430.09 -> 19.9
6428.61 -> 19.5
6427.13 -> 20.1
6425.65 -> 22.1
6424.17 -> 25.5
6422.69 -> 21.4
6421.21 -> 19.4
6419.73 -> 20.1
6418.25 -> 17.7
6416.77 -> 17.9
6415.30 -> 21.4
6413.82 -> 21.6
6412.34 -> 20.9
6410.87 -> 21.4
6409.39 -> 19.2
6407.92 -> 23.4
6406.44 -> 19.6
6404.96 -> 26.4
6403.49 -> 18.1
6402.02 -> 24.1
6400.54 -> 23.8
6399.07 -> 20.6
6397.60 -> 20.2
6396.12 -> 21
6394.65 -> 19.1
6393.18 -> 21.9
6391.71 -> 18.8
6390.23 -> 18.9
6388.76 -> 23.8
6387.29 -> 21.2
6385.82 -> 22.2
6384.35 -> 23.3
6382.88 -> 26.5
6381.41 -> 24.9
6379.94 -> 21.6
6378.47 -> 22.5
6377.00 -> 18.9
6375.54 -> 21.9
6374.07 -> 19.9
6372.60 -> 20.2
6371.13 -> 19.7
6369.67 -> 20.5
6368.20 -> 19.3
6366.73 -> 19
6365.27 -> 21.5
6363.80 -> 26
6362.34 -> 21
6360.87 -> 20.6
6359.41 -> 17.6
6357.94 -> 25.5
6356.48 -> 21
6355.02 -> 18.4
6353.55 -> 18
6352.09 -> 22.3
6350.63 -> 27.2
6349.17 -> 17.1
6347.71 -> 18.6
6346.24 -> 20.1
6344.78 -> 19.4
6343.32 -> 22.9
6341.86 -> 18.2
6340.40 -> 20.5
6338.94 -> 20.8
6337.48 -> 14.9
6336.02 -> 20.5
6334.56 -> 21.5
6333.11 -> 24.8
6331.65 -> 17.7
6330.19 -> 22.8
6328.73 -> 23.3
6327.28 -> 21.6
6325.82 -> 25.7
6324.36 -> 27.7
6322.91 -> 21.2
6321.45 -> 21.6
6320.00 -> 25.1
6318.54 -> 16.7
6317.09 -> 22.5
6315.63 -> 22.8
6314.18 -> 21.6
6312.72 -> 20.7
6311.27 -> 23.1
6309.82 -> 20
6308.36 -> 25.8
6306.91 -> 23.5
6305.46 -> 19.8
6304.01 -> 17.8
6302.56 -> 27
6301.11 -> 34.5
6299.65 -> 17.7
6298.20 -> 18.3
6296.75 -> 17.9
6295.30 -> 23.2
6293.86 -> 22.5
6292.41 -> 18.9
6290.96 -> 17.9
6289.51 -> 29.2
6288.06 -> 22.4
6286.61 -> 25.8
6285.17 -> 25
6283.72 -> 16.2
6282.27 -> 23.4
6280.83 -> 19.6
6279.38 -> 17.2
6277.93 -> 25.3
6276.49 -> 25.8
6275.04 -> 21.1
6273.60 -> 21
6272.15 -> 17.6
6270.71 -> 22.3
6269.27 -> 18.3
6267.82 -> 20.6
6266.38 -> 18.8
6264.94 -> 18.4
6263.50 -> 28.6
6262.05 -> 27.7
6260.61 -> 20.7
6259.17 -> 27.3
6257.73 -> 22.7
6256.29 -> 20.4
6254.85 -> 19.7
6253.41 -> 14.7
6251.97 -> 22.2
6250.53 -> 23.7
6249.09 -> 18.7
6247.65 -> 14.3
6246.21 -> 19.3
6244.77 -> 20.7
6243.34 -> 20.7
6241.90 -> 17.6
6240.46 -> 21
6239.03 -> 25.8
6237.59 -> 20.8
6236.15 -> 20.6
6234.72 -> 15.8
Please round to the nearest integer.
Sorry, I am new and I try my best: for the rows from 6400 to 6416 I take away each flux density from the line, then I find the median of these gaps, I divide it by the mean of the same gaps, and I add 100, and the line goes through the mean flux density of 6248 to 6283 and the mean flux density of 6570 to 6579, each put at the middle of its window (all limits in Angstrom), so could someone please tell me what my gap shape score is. 102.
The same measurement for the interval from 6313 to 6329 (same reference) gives 101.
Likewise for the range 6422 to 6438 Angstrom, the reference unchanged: 101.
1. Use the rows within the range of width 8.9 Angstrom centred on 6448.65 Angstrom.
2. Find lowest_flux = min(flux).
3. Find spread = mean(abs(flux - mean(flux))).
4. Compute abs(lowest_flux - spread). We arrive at 17.1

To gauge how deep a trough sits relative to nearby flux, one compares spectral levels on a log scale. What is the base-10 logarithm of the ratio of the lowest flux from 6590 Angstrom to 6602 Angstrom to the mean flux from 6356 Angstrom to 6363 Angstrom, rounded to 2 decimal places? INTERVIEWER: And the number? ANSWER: -0.04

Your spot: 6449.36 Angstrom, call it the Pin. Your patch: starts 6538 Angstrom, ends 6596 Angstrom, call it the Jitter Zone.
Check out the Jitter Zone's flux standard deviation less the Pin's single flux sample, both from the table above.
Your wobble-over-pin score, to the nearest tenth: -20.7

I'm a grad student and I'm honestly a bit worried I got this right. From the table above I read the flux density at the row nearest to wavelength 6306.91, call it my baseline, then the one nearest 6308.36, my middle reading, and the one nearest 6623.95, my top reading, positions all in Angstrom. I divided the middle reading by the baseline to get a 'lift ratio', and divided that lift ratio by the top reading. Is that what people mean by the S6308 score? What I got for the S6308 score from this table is 0.054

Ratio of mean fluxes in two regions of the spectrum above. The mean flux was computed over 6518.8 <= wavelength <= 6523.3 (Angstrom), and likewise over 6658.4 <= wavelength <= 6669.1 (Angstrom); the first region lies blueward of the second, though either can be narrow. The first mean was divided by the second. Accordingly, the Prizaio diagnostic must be 1.06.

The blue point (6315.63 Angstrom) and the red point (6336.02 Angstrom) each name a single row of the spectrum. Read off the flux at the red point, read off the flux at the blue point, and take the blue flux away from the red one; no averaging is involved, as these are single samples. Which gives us -2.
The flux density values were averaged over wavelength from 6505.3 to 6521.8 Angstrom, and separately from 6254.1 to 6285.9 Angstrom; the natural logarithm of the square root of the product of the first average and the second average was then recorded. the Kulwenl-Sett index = 3.05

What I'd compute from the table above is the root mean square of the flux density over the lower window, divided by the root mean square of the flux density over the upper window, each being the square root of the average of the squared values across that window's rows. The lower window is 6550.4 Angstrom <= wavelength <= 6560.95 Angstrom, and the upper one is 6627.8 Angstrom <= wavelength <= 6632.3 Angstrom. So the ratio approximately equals 1.03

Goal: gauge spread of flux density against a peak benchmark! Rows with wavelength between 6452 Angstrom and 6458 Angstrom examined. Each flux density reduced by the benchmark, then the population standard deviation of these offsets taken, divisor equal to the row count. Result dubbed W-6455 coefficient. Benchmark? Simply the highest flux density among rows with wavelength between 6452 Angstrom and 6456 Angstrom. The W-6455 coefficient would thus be 1.7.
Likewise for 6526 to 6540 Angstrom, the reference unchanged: 2.8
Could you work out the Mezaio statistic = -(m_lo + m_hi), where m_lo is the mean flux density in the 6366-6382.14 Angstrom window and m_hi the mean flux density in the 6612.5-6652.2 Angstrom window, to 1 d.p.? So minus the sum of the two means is -42.0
